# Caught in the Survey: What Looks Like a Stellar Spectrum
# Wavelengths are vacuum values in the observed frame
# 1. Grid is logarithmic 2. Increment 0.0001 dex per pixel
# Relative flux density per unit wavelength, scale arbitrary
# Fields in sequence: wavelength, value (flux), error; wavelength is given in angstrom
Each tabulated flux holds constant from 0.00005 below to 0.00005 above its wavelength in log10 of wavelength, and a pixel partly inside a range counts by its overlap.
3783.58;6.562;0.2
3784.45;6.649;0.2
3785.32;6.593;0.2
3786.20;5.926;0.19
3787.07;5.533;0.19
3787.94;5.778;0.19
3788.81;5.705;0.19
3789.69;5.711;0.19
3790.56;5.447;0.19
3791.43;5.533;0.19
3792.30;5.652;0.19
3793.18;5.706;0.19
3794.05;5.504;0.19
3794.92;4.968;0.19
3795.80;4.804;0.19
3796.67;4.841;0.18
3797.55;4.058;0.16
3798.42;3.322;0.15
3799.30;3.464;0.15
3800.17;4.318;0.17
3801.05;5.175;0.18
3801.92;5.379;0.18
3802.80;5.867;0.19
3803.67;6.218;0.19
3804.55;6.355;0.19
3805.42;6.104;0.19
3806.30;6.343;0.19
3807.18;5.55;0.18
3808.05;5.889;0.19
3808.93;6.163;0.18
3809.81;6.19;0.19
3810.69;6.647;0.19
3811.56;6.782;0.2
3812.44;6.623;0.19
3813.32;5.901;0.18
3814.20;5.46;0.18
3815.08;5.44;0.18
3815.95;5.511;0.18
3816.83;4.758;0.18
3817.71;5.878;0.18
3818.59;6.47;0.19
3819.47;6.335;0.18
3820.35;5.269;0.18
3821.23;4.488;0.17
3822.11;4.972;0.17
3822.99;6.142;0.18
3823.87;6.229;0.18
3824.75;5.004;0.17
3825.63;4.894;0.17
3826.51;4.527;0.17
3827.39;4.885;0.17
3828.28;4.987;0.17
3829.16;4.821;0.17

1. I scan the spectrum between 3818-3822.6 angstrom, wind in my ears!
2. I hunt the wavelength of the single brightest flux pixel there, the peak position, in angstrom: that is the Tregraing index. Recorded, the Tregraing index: 3818.59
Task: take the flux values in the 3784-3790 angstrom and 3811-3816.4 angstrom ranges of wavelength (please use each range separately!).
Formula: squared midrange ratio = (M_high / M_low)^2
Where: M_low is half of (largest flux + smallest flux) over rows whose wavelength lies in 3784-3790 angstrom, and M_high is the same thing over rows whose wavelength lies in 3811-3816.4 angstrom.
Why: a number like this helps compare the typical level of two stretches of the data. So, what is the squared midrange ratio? 1.01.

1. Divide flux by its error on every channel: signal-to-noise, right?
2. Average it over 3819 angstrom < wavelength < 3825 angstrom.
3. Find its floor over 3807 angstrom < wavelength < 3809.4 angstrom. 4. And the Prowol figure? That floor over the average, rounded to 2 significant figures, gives 0.99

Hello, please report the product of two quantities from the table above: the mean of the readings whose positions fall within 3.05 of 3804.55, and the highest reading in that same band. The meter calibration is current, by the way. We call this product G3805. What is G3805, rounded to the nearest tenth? 38.0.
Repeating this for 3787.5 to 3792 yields 32.6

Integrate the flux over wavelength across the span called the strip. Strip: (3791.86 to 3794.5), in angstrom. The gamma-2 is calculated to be 15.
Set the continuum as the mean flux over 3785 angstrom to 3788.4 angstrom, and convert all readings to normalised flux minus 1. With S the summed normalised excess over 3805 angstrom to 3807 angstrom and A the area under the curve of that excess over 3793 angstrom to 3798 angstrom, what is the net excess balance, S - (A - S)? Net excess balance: 1.0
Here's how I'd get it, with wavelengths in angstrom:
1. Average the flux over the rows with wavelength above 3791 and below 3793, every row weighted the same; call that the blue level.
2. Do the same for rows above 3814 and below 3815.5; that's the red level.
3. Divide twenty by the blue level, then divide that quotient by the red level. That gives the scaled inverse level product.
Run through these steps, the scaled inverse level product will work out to 0.66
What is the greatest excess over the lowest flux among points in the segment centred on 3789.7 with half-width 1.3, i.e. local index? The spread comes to 0.26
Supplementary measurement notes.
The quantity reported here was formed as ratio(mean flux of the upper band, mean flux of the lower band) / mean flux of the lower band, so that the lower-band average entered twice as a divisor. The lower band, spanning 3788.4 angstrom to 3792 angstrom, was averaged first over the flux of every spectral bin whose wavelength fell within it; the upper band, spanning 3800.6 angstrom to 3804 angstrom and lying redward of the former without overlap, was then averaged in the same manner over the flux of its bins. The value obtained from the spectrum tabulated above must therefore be 0.18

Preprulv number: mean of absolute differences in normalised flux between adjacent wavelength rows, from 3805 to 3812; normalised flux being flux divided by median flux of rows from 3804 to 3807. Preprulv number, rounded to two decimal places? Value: 0.05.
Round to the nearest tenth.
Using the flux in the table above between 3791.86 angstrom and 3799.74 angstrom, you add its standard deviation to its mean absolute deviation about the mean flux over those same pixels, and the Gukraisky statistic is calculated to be 1.6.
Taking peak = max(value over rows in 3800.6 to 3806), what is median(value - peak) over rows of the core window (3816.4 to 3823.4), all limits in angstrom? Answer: -0.78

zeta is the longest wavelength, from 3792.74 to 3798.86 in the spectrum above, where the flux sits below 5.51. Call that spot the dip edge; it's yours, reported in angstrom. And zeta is 3798.42 angstrom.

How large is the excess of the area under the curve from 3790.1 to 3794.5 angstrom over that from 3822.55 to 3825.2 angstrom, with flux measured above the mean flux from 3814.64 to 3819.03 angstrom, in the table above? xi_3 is -1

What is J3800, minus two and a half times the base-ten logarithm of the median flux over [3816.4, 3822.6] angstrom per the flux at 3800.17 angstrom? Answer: -0.22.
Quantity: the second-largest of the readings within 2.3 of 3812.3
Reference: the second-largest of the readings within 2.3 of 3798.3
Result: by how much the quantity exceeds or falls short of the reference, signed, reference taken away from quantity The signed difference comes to 2.3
